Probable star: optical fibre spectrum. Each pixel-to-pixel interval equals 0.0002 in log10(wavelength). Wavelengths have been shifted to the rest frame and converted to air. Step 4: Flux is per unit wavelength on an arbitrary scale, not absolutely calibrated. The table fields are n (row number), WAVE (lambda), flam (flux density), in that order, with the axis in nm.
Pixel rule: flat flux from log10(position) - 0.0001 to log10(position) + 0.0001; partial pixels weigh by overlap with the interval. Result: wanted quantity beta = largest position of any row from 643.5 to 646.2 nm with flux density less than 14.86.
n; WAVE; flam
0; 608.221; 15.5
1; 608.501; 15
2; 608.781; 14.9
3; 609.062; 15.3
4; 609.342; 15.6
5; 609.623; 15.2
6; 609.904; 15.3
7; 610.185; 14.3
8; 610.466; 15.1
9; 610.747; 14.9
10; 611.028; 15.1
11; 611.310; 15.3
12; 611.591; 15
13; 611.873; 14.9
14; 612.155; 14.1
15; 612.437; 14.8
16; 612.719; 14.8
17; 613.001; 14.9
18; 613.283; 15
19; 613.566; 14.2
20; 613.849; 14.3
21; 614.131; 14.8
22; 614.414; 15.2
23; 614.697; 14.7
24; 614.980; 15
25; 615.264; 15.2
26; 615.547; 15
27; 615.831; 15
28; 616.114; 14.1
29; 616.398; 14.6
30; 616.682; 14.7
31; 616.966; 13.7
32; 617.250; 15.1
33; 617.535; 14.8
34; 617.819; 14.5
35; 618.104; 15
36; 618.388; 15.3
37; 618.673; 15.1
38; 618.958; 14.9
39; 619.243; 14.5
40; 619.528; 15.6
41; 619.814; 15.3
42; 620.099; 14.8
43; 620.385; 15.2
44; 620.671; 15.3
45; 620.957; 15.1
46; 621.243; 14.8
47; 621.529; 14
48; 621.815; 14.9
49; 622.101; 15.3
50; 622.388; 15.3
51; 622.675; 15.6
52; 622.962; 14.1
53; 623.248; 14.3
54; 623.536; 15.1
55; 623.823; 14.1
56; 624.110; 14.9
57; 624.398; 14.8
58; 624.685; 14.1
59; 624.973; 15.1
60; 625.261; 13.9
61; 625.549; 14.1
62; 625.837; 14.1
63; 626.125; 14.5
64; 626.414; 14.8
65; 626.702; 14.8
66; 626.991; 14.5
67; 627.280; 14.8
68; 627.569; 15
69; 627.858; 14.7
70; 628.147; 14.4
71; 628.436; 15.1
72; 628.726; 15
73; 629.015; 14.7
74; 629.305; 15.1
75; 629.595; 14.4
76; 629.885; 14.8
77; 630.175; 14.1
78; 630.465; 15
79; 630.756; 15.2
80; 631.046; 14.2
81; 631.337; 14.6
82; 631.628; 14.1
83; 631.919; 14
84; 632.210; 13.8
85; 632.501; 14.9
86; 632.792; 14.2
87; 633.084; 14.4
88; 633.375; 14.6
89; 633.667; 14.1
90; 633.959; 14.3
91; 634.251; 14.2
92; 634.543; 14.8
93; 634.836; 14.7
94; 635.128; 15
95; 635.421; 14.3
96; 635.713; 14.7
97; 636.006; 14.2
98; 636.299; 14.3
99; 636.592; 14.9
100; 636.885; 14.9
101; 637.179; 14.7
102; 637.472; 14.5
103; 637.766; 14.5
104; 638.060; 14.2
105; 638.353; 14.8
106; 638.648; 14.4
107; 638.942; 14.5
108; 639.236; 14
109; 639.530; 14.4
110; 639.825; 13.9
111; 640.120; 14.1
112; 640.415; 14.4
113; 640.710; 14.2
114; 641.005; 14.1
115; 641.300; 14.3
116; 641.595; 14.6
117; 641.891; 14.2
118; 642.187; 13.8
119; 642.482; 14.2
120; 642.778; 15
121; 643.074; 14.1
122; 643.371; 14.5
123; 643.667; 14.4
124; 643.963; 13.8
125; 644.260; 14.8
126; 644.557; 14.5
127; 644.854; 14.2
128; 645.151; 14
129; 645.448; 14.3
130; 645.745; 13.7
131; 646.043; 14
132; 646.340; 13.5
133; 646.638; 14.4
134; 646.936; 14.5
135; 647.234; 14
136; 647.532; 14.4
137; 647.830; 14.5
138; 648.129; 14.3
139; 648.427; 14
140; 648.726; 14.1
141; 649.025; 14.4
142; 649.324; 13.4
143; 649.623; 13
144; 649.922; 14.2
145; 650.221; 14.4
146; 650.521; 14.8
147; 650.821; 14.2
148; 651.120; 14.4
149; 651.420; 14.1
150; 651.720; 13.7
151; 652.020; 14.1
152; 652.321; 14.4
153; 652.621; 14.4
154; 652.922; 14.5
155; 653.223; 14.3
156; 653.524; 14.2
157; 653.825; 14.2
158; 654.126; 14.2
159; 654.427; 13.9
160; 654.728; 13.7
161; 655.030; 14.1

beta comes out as 646.043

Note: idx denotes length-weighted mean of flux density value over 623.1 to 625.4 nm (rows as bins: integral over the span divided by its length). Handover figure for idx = 14.5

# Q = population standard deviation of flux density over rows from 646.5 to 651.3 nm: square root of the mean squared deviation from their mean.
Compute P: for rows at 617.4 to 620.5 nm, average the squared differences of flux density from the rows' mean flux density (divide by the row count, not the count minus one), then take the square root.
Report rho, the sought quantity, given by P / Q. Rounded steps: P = 0.328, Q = 0.43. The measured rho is 0.77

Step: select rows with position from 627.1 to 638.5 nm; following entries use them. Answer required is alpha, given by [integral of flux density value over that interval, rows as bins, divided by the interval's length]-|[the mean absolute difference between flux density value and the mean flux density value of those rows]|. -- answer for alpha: 14.26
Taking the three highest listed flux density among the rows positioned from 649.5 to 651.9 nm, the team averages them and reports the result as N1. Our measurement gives 14.53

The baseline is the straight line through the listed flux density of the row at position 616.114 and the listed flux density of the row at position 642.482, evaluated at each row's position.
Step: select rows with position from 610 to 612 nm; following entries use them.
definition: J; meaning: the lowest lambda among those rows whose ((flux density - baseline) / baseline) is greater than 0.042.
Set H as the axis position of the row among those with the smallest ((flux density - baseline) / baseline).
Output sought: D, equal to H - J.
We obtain -0.28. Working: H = 610.185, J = 610.466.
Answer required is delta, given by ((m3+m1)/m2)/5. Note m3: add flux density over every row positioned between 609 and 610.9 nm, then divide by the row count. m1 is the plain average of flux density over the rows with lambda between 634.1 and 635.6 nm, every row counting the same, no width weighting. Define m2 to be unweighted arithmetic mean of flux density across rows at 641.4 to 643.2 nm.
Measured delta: 0.415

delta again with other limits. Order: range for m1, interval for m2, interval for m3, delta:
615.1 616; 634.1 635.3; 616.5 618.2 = 0.405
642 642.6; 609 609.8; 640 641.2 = 0.367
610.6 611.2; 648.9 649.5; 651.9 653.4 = 0.422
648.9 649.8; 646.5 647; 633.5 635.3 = 0.389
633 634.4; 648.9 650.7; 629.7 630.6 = 0.413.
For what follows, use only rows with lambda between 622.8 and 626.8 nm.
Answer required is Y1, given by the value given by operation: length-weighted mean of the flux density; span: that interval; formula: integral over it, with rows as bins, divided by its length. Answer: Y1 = 14.5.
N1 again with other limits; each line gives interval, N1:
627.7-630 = 15.07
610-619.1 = 15.27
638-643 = 14.80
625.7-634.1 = 15.13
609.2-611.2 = 15.37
